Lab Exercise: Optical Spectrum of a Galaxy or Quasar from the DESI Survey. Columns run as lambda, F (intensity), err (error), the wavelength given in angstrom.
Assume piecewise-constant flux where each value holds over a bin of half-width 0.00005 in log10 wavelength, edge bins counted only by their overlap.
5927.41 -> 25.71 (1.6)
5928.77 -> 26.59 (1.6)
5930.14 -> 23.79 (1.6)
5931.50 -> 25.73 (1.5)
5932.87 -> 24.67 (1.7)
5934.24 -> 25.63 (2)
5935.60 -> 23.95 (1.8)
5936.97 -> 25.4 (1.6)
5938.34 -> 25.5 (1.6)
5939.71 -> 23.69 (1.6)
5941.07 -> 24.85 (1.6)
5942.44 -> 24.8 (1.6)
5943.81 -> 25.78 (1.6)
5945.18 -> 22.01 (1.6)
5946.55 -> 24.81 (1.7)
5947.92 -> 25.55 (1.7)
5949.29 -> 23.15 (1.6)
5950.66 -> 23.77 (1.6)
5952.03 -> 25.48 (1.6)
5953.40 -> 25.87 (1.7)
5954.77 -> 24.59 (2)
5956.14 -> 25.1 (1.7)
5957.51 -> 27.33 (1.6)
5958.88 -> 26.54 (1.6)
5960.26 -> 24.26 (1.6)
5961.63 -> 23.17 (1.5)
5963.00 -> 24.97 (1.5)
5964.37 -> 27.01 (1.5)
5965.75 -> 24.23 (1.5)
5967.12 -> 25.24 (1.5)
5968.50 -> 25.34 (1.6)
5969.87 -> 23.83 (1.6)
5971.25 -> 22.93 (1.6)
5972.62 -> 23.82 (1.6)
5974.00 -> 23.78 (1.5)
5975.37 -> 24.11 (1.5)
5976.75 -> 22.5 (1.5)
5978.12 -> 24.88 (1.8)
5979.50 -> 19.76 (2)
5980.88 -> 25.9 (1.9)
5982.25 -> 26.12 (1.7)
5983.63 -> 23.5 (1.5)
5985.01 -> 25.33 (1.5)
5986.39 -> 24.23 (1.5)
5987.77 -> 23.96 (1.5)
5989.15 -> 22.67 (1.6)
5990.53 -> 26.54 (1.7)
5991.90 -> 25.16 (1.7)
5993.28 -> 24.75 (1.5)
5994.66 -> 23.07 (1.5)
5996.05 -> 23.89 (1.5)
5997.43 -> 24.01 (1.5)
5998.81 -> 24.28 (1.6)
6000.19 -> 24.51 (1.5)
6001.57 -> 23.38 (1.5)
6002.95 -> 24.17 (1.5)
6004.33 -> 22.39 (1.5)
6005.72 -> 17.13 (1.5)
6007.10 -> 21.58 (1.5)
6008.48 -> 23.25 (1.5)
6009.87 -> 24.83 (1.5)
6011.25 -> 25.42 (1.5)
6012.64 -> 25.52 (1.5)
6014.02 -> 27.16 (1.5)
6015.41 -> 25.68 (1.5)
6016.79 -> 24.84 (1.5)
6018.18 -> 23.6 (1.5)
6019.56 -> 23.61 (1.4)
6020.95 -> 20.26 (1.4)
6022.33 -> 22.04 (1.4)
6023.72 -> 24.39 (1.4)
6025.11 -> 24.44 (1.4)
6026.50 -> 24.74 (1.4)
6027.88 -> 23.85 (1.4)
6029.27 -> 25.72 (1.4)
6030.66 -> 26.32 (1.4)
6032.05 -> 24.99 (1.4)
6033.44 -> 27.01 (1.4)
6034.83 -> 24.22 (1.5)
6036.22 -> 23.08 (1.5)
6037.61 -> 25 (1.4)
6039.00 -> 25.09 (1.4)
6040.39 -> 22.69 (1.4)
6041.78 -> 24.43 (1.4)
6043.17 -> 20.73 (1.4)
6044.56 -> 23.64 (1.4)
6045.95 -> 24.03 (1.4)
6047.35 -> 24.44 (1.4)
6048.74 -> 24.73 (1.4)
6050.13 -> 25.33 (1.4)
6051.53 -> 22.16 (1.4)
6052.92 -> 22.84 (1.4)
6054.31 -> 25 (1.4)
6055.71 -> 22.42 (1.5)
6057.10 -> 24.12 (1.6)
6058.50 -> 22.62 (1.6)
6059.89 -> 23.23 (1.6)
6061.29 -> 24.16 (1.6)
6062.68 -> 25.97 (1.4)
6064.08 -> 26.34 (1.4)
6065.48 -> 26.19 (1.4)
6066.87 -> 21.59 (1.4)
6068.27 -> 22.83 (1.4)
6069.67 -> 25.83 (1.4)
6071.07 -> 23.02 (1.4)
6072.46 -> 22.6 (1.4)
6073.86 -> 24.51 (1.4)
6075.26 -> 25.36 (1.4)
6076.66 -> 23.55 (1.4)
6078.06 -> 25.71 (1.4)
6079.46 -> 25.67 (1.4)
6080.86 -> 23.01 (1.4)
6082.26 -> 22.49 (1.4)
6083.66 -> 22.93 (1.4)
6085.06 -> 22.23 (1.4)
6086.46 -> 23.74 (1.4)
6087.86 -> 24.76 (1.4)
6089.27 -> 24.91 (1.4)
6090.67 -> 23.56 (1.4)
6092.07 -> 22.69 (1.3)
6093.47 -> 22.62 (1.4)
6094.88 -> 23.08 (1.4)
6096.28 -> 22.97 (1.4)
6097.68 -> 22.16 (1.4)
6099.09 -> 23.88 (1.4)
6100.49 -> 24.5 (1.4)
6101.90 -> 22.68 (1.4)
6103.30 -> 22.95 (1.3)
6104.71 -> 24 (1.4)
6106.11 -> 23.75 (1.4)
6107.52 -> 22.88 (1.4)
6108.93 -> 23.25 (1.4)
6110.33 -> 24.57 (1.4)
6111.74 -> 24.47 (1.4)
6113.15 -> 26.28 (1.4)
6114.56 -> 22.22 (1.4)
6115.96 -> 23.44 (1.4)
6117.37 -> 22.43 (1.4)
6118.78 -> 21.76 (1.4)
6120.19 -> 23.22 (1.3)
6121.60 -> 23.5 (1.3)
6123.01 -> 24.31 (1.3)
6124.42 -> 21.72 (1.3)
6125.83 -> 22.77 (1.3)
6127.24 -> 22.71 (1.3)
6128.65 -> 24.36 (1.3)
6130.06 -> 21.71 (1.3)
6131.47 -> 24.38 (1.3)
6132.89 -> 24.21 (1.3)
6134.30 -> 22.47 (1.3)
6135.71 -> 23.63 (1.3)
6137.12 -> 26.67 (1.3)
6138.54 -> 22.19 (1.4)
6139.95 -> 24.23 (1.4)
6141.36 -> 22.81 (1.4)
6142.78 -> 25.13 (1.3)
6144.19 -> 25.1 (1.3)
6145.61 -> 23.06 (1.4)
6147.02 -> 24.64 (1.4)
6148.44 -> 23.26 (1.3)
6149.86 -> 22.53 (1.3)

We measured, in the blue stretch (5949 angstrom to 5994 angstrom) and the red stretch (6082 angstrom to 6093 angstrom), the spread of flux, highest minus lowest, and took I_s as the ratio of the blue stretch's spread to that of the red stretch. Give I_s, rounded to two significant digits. 2.8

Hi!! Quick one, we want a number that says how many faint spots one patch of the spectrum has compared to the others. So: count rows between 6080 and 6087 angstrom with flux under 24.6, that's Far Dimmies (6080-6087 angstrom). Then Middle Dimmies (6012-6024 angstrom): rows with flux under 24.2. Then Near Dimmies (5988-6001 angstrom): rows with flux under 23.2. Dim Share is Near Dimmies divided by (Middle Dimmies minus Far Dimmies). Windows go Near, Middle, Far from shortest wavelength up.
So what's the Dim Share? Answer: -2.00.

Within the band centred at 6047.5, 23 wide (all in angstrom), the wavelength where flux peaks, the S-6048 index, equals 6050.13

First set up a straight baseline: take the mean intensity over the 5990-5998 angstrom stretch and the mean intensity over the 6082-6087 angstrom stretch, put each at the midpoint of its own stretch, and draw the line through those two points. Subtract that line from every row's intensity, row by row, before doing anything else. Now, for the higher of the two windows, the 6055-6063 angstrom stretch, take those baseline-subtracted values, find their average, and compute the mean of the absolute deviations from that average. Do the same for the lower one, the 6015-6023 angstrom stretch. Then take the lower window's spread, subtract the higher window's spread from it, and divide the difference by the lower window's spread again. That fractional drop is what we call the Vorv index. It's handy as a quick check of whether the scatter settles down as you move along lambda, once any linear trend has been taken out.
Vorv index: 0.3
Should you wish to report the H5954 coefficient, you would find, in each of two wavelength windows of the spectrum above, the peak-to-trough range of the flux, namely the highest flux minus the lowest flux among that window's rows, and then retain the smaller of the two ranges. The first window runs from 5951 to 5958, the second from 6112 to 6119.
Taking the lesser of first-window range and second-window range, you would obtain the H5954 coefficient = 2.7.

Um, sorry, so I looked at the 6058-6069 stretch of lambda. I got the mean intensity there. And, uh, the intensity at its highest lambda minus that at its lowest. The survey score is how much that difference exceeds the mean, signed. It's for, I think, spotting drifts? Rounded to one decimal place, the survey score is -23.9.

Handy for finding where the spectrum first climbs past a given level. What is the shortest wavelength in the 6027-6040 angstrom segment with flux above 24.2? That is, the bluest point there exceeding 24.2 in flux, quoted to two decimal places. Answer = 6029.27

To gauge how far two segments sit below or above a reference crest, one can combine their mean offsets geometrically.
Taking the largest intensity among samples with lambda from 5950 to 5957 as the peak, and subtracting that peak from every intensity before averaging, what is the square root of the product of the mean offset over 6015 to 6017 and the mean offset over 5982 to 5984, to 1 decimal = 0.8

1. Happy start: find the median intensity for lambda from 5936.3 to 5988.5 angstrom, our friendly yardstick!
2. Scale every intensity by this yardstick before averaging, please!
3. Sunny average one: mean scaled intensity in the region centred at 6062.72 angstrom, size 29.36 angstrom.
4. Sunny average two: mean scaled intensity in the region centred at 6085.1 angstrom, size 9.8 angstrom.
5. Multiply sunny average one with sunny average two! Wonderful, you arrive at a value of 0.915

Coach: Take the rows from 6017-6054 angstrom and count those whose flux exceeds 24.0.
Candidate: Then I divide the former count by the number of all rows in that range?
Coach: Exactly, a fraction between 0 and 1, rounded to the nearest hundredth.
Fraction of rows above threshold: 0.58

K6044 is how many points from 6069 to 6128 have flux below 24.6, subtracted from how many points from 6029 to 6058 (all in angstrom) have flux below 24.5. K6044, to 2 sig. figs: -23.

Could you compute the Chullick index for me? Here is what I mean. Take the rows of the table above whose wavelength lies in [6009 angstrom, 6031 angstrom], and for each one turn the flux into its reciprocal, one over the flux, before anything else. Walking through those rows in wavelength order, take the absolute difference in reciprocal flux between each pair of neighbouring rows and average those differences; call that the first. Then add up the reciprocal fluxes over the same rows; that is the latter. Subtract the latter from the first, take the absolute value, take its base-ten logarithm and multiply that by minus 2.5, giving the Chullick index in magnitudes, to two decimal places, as 0.46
